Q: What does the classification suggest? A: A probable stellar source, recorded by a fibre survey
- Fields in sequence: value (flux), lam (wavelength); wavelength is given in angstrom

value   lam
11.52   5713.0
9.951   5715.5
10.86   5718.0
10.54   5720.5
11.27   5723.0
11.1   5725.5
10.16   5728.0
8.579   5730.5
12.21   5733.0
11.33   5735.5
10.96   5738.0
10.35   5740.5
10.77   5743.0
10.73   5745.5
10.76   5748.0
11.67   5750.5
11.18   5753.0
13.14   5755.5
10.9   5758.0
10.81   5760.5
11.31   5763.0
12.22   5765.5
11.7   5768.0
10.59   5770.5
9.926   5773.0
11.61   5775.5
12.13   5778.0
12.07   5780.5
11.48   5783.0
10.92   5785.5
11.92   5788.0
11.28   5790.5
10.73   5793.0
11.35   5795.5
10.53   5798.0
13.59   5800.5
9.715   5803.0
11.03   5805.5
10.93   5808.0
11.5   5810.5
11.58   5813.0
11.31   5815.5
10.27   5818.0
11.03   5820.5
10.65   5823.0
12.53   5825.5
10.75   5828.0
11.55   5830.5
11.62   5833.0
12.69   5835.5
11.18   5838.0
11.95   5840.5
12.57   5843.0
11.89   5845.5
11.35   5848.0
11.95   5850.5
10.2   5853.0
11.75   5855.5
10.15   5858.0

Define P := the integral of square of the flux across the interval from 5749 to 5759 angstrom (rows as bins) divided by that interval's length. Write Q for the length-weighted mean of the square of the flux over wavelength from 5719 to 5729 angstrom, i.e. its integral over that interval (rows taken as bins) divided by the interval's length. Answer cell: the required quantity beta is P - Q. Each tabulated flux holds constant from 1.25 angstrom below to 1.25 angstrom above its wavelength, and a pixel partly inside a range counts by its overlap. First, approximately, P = 138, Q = 117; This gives 22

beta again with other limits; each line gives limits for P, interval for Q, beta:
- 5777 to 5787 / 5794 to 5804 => 6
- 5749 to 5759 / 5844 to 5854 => 7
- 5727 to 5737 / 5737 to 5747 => 0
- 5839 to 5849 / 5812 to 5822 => 21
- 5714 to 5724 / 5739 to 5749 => 0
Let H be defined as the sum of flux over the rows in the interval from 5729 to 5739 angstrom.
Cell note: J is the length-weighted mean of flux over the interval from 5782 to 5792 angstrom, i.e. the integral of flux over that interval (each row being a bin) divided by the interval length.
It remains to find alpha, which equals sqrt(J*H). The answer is 22.1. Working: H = 43.1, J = 11.4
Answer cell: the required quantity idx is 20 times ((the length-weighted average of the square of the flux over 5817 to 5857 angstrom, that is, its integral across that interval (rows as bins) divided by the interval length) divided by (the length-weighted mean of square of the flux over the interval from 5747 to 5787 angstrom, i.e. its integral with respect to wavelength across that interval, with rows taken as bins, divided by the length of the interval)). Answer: 20.3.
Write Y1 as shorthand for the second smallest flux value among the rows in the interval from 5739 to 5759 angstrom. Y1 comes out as 10.73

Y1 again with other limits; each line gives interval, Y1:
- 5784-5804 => 10.53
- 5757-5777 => 10.59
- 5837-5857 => 11.18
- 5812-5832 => 10.65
